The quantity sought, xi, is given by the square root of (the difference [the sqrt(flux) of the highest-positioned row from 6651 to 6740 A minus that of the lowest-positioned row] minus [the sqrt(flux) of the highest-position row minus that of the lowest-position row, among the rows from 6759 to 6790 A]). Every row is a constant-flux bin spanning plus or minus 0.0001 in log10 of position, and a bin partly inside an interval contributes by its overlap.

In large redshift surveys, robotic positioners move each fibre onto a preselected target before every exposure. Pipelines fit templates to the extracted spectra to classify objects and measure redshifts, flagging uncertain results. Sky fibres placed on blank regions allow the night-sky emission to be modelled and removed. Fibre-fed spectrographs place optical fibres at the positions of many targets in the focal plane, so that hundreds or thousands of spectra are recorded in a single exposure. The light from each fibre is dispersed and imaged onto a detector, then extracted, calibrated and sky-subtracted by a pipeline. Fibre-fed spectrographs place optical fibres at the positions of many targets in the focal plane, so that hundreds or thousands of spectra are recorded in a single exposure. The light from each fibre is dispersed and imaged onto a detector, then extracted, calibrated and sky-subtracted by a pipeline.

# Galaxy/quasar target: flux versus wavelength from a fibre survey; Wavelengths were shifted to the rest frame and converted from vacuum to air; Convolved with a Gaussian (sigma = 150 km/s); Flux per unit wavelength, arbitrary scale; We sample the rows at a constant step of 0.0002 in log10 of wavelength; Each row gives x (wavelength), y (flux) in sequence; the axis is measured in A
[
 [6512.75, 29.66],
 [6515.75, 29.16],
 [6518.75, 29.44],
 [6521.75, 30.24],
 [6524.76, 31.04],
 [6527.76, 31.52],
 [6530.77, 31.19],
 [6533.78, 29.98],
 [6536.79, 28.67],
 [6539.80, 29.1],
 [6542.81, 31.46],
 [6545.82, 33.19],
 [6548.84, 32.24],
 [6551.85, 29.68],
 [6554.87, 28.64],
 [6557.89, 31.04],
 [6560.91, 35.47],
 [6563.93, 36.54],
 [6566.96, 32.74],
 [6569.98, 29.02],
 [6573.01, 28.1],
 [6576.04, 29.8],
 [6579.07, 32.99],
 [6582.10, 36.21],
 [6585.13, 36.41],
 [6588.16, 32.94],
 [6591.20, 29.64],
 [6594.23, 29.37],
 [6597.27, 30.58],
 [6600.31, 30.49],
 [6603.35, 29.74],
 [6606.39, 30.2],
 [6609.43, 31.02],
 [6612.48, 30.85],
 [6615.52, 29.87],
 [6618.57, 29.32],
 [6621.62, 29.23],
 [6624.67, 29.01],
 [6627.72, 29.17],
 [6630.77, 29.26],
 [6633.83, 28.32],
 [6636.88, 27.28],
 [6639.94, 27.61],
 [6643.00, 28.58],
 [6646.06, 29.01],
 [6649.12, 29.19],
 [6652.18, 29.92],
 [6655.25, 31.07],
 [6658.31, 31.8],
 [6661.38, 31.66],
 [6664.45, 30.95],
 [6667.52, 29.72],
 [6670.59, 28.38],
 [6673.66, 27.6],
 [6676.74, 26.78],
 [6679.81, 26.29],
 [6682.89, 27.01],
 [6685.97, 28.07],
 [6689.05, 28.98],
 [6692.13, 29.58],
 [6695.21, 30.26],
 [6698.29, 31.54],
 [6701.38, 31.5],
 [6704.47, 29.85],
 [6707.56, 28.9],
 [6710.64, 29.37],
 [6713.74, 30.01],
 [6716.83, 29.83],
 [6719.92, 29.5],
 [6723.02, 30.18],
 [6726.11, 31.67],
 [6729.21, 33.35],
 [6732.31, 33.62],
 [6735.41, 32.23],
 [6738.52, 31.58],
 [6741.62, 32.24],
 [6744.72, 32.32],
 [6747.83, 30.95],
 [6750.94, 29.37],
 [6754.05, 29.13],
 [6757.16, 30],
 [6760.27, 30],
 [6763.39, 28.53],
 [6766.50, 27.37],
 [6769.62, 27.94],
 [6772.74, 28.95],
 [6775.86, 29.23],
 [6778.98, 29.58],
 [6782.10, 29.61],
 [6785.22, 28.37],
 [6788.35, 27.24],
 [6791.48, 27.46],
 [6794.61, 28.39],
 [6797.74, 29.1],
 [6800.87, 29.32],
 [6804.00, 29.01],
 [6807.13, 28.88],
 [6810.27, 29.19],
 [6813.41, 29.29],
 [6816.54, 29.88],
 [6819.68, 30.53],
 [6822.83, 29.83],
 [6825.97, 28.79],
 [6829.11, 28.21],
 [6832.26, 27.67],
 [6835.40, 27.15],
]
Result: 0.64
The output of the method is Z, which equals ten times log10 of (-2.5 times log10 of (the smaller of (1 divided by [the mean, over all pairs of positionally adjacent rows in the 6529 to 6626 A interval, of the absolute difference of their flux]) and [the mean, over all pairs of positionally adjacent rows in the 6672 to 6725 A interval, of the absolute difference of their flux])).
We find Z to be -3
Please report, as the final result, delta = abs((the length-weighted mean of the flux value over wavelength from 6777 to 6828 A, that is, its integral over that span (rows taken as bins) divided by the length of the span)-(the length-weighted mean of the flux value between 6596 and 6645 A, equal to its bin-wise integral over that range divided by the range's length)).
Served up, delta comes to 0.37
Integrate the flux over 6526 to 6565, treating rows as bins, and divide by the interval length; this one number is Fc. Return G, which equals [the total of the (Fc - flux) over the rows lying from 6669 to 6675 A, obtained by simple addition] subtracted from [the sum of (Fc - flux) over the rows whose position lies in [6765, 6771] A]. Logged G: 1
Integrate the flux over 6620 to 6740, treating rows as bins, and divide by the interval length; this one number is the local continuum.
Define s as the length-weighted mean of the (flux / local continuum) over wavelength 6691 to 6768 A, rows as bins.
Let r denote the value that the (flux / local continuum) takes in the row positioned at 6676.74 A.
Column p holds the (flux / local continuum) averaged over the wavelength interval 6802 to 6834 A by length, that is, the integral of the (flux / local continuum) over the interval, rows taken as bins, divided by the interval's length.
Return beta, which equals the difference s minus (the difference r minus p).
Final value 1.11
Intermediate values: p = 0.98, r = 0.90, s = 1.03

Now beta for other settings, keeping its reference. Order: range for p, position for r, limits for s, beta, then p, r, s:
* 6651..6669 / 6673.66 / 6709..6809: 1.11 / 1.04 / 0.93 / 1.00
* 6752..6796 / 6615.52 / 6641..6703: 0.95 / 0.97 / 1.01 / 0.99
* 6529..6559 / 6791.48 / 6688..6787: 1.12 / 1.03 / 0.92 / 1.02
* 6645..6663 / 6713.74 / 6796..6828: 1.00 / 1.03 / 1.01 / 0.99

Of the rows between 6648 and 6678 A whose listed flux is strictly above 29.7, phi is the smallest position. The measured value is 6652.18 A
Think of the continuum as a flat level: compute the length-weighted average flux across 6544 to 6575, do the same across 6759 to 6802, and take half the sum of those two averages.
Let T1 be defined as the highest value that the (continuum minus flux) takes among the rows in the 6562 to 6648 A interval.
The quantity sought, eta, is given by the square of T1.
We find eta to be 8.1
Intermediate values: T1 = 2.9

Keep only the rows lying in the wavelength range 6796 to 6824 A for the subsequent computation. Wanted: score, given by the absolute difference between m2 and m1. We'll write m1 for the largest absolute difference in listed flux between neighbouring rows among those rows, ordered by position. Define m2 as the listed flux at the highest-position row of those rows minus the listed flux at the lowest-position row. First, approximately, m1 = 0.70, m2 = 0.7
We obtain 0.0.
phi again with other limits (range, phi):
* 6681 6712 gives 6695.21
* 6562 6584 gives 6563.93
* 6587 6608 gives 6588.16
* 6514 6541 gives 6521.75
